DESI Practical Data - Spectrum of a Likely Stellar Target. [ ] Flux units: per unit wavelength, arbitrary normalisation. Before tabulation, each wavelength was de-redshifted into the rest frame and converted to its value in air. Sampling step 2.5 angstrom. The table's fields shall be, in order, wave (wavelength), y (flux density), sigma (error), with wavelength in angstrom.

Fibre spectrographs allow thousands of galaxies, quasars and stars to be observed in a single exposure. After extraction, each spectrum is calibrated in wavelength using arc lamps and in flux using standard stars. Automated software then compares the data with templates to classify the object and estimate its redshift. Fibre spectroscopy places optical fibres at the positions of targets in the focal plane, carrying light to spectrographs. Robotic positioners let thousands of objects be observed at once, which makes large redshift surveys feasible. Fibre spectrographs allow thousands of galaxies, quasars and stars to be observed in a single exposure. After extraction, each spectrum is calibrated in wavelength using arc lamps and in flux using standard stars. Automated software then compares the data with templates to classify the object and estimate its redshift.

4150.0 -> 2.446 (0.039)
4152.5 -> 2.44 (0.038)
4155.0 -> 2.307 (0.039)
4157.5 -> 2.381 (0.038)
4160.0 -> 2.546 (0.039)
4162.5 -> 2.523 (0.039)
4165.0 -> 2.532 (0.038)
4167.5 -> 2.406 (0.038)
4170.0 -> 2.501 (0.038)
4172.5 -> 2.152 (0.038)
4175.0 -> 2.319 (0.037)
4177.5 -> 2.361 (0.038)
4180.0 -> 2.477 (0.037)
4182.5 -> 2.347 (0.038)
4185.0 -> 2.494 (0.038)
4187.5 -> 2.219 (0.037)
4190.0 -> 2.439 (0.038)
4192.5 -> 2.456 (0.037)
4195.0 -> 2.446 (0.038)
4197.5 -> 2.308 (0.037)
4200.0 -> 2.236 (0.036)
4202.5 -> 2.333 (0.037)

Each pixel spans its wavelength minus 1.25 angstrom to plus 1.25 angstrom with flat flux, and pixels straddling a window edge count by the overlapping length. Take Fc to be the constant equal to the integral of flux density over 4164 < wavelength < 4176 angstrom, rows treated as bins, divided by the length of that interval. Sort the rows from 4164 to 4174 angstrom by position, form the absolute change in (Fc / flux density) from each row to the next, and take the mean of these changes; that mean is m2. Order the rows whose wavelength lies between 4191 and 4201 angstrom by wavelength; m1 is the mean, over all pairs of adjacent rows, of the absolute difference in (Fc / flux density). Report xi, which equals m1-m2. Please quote -0.05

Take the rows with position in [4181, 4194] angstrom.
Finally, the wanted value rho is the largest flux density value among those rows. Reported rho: 2.494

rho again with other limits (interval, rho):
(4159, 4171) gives 2.546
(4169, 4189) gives 2.501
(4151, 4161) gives 2.546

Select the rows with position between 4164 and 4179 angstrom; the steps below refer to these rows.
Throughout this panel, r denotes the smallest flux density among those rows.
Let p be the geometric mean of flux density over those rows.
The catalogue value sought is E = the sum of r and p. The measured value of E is 4.53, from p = 2.38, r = 2.152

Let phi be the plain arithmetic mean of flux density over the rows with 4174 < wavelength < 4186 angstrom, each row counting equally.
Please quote 2.40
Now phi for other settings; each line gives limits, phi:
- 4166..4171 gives 2.45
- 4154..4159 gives 2.34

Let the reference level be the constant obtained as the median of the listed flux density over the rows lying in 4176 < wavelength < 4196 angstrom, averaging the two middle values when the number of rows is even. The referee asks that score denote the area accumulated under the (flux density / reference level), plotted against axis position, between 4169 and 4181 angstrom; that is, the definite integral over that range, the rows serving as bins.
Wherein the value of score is 11.6 angstrom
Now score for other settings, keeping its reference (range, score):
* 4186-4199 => 12.6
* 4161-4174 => 12.9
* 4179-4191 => 11.8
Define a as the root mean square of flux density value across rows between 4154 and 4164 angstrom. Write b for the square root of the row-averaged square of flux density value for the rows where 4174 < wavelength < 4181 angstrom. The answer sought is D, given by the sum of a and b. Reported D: 4.83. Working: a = 2.44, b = 2.39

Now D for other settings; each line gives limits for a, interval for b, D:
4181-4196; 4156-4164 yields 4.89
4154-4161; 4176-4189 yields 4.80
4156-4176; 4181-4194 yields 4.82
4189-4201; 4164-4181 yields 4.77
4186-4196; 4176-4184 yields 4.79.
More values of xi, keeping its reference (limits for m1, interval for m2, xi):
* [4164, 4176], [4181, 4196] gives 0.02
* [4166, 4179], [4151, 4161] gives 0.02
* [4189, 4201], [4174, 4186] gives -0.02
